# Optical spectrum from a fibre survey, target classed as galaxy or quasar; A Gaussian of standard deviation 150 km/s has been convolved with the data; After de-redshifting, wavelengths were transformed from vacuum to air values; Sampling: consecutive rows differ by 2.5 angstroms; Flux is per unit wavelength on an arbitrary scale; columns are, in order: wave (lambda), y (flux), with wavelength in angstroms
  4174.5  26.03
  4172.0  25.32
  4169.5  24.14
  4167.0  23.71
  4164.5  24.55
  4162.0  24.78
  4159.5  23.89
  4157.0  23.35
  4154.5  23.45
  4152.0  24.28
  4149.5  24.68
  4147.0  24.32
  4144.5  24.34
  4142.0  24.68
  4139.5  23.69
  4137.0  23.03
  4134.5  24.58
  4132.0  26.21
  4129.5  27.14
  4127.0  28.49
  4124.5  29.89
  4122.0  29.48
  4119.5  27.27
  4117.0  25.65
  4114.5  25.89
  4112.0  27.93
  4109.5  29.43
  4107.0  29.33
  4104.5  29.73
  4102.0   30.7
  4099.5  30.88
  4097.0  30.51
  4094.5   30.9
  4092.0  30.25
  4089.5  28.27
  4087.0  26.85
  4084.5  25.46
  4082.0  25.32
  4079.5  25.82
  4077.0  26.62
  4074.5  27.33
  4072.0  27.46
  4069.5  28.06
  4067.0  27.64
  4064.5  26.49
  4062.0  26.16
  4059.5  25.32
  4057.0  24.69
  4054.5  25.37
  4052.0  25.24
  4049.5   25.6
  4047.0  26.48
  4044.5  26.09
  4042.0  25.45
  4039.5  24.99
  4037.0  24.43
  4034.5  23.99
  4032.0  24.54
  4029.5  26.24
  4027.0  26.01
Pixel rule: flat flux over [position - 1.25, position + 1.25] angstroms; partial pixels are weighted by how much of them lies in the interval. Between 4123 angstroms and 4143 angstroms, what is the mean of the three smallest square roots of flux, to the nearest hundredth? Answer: 4.87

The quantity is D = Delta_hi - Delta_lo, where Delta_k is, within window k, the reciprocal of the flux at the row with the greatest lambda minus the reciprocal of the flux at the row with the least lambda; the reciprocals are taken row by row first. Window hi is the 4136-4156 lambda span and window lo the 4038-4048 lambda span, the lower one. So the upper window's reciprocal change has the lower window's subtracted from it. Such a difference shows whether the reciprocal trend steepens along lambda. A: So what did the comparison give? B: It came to 0.001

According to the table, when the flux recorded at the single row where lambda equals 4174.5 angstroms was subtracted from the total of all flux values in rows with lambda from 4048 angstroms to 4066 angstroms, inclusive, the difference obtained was 153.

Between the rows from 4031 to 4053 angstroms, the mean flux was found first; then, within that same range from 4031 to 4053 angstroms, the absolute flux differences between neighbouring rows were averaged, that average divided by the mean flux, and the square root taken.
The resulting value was 0.15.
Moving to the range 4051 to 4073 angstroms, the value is 0.15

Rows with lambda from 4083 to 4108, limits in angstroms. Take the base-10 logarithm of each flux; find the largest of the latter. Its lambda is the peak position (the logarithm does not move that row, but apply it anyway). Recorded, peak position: 4094.5 angstroms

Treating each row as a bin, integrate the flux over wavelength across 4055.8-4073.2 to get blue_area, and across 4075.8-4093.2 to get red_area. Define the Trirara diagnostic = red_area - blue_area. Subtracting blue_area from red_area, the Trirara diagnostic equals 7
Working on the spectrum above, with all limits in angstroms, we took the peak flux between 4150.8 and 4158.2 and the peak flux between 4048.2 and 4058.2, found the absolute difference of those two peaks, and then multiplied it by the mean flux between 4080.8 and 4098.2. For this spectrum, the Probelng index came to 37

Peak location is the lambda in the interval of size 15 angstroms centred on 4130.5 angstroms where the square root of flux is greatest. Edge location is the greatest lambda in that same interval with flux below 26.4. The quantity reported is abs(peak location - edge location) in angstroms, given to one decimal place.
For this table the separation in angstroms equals 12.5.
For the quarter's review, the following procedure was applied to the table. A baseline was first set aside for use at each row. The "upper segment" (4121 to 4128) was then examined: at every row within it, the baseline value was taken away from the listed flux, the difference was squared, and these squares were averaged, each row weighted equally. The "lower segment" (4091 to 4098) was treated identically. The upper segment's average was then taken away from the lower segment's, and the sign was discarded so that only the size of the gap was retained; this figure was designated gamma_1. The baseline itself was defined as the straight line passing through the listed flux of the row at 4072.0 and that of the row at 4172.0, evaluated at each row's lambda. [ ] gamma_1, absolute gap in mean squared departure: 3.8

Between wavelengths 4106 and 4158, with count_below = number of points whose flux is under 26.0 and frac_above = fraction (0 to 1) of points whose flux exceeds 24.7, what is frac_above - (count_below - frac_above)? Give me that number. -11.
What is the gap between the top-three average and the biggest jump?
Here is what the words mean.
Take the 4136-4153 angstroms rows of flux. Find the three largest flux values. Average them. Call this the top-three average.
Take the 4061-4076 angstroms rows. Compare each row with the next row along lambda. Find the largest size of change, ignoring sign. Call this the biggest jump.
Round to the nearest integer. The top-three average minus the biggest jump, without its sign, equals 23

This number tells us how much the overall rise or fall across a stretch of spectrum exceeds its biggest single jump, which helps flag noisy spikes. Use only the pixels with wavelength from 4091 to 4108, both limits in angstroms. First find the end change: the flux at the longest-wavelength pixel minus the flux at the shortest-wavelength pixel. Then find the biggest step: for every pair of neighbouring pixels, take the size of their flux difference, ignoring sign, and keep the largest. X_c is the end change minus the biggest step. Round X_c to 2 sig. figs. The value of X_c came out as -1.9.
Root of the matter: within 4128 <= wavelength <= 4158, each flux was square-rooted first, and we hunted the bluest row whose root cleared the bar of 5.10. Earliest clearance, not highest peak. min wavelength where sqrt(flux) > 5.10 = 4129.5 angstroms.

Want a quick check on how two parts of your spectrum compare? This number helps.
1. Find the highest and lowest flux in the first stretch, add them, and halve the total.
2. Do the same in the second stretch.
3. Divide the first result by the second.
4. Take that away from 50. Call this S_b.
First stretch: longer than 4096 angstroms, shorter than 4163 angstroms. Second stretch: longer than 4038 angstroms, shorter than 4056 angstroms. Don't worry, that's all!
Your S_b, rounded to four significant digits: 48.95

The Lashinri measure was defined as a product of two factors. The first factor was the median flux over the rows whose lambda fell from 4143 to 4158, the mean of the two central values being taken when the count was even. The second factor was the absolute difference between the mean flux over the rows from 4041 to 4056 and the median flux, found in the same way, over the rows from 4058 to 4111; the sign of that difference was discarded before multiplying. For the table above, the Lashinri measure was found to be 47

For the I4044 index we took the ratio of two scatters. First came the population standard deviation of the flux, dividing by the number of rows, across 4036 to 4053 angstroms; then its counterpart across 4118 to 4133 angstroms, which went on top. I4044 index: 2.1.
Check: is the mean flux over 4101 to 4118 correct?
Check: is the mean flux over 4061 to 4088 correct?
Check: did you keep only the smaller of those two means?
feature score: 26.7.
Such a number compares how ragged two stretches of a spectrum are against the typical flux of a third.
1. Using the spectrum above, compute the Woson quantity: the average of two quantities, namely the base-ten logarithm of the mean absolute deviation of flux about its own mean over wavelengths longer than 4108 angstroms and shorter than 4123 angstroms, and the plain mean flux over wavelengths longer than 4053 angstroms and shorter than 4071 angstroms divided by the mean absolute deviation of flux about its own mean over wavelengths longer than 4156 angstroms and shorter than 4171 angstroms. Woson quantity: 31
